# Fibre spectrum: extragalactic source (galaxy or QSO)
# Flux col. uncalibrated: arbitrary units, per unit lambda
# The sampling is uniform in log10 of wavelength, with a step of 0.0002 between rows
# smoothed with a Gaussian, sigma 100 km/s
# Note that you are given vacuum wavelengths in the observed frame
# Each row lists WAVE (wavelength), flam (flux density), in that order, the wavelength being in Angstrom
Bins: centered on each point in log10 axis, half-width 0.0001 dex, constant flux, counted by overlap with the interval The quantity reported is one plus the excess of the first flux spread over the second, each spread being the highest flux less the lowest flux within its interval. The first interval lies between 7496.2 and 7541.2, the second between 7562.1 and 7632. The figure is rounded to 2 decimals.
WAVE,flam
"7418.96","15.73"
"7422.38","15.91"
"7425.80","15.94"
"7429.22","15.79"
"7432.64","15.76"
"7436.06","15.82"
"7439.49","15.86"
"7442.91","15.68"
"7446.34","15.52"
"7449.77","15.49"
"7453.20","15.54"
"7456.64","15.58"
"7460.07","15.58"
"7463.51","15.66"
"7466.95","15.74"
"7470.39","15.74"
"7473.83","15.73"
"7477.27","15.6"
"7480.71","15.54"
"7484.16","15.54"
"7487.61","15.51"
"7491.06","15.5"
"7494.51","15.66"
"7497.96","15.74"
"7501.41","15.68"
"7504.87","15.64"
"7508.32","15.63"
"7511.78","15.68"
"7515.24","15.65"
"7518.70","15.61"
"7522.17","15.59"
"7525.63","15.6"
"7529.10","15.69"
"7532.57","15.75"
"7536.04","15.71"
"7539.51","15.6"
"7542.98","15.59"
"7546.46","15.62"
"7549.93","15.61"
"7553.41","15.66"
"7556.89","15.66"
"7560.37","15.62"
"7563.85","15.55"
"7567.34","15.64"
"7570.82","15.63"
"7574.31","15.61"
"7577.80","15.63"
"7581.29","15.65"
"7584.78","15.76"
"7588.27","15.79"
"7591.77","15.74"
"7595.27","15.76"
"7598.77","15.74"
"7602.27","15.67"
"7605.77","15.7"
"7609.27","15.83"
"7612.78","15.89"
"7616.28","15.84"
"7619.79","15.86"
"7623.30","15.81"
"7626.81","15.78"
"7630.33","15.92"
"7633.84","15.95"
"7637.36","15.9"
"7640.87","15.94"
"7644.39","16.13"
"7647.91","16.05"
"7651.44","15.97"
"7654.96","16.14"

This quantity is 0.79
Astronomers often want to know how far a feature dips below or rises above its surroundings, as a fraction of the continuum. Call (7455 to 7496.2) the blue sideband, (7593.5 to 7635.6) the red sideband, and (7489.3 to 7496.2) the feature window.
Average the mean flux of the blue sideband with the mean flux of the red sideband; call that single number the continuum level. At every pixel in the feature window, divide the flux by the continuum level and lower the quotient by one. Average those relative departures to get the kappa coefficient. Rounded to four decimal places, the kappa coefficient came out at -0.0085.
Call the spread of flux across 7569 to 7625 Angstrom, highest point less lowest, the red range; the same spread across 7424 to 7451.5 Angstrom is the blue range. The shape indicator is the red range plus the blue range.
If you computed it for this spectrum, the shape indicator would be 0.73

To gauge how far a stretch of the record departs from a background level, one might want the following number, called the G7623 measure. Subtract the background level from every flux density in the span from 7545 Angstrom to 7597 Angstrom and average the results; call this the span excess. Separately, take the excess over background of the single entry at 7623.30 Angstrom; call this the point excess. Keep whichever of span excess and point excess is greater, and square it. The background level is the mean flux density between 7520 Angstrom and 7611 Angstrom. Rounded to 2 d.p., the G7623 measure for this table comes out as 0.02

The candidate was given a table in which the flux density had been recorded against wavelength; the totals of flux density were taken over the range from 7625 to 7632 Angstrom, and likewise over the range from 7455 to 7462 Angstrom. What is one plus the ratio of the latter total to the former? 1.98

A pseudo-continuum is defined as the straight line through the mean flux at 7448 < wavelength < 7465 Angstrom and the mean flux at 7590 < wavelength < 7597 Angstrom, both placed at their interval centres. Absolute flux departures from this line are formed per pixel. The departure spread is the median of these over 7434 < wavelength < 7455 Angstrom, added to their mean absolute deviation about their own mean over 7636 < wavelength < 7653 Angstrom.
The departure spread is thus 0.17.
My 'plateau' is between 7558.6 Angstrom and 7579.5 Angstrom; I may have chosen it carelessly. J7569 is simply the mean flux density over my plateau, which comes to 15.6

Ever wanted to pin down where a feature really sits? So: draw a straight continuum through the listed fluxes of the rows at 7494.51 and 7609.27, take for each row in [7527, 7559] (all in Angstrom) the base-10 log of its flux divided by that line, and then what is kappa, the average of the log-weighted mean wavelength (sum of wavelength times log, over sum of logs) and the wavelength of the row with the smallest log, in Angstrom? 7545.2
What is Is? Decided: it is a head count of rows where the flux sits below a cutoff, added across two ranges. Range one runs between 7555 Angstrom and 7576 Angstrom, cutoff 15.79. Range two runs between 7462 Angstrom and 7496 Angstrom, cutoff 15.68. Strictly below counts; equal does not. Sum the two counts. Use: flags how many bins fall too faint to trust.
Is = 13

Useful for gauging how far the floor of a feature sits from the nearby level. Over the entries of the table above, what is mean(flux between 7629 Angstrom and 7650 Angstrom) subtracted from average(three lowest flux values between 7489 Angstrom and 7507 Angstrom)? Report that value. -0.38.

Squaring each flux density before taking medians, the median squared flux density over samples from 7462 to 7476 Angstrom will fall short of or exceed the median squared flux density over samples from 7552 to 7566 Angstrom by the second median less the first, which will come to -3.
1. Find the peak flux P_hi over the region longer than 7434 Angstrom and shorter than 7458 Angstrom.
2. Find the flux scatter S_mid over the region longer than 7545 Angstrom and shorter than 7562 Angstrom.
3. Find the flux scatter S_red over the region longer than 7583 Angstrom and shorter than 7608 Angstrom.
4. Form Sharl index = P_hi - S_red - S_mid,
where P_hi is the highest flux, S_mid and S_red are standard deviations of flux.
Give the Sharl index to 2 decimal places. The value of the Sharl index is 15.80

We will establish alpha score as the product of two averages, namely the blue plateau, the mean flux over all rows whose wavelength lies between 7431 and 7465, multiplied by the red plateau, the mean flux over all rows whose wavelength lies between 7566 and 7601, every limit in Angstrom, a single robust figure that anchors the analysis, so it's 246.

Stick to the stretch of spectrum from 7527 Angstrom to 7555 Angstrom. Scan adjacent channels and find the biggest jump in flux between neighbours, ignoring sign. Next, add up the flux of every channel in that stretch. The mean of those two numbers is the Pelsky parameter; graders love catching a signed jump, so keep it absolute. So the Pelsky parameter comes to 62.7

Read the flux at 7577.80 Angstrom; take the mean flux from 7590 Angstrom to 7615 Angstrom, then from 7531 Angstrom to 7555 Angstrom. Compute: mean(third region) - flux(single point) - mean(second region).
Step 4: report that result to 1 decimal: -15.7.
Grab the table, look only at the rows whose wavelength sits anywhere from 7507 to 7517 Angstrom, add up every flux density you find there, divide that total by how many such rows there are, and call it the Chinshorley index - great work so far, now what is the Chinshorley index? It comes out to 15.7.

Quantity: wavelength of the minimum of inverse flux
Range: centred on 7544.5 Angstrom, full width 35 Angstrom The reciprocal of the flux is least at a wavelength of 7532.57 Angstrom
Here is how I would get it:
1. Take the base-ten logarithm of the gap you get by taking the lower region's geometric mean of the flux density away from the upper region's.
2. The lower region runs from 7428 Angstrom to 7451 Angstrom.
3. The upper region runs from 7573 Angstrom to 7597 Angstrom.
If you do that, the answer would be -2.5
